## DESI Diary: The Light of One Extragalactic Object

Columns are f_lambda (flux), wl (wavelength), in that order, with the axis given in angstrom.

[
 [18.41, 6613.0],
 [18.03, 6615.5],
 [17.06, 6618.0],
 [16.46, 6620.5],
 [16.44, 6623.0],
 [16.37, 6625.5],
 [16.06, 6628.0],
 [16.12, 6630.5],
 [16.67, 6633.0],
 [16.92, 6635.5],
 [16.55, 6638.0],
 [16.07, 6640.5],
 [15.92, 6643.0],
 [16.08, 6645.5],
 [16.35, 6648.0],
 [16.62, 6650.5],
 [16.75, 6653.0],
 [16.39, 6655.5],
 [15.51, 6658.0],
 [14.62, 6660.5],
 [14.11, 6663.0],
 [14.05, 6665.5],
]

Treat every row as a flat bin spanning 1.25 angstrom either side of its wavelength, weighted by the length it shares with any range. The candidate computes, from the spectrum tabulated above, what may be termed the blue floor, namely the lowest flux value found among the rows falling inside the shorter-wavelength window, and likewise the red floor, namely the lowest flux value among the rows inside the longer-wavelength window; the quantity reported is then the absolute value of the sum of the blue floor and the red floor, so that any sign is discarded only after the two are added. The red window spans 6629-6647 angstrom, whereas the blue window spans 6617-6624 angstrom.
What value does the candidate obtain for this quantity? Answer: 32.36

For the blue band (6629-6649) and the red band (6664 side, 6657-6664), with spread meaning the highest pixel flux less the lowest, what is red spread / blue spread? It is 1.4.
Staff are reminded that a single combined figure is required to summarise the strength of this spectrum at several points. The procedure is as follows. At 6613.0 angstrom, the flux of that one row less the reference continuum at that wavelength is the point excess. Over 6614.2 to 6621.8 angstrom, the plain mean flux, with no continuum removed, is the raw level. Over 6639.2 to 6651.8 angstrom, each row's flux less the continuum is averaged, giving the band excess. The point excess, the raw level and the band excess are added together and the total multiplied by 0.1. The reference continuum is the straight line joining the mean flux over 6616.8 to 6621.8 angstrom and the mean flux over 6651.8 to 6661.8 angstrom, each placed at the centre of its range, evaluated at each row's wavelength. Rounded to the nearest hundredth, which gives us 1.88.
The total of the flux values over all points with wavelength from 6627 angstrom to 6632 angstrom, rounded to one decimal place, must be 32.2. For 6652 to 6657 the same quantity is 33.1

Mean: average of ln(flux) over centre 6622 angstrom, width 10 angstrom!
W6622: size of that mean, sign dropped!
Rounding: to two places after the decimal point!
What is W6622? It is 2.81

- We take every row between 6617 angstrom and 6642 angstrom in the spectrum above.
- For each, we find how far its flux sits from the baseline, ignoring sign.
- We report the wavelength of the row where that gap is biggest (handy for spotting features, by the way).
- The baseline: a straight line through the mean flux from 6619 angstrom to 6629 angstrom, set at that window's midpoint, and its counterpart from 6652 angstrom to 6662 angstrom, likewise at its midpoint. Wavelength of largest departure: 6635.5 angstrom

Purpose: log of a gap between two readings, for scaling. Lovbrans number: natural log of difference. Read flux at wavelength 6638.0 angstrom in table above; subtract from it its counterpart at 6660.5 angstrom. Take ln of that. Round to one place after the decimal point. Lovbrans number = 0.7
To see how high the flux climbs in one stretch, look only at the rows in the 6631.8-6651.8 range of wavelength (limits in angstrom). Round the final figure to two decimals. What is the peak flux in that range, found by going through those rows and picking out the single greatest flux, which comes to 16.92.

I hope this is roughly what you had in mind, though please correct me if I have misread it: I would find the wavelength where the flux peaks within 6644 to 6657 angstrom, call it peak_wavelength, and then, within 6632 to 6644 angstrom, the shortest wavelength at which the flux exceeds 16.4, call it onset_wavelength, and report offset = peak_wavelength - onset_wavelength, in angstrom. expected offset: 20.0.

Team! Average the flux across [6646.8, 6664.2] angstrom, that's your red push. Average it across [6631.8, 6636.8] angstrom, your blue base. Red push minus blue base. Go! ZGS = -1.03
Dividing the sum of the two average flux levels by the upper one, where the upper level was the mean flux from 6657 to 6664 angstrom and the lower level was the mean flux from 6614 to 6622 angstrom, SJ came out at 2.17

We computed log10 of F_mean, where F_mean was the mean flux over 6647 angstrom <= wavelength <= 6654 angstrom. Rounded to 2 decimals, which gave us 1.22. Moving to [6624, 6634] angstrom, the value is 1.21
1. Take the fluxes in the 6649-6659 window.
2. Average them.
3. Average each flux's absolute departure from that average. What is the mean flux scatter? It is 0.40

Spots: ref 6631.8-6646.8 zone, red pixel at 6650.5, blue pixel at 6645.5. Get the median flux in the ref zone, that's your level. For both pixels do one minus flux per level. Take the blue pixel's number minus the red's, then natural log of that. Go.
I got -3.41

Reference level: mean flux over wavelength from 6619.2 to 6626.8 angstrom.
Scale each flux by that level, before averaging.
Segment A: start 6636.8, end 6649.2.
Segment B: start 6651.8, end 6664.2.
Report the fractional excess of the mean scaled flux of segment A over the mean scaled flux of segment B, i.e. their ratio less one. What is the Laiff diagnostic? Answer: 0.046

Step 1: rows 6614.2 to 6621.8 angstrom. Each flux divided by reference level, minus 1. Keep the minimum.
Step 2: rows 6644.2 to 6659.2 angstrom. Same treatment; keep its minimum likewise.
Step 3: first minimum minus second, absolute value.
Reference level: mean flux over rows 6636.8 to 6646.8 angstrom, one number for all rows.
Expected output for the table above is 0.059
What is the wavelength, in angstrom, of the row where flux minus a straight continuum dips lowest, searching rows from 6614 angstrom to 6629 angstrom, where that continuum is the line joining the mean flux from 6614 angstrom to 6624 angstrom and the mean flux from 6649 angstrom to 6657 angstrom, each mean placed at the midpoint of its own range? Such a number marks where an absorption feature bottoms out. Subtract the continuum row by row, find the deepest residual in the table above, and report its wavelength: 6628.0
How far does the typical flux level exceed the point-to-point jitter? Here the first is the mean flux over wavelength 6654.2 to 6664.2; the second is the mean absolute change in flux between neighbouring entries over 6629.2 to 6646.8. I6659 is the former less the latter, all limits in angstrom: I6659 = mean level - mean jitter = 14.8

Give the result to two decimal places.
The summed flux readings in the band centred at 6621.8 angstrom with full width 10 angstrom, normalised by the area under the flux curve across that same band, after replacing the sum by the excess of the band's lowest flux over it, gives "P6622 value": -0.30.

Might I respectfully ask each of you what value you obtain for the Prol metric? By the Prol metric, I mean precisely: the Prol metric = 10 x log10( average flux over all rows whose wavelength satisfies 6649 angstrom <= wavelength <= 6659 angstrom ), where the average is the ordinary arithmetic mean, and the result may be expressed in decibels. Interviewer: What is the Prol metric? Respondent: 12.1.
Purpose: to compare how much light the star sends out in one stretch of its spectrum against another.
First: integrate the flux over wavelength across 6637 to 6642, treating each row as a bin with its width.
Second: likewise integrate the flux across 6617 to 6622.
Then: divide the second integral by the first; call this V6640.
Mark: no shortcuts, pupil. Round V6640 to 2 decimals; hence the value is 1.03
